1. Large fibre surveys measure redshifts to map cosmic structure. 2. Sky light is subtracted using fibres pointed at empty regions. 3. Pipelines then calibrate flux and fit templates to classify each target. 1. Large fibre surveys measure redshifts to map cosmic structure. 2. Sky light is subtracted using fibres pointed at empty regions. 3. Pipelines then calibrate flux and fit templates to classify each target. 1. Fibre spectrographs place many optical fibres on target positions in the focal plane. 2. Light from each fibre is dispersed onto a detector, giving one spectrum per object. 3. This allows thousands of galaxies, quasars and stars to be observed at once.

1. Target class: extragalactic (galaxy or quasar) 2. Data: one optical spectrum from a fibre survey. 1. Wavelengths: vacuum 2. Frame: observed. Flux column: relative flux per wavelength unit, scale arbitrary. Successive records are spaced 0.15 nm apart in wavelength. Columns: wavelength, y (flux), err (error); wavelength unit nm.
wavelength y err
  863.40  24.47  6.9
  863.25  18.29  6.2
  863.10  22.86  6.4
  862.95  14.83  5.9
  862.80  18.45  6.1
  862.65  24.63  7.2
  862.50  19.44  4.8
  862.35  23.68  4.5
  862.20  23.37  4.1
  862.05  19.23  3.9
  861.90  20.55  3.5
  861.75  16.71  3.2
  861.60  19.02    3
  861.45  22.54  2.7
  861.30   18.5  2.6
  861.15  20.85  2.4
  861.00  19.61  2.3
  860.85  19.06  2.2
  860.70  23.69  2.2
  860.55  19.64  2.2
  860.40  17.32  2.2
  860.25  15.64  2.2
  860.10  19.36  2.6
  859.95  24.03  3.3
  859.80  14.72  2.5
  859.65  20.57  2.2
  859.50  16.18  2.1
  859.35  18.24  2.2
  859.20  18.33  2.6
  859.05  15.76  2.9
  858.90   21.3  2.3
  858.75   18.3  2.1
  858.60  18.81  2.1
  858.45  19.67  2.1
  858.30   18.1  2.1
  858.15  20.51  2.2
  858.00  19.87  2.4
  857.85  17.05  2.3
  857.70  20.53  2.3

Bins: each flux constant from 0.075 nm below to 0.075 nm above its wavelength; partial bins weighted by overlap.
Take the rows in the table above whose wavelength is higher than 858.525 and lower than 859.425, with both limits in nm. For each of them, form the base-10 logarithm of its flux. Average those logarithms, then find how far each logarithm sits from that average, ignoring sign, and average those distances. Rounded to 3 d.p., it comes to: 0.025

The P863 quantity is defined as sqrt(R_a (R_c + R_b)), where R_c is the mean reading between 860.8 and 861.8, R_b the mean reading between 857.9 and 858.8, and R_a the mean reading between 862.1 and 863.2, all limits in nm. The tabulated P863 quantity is 28.5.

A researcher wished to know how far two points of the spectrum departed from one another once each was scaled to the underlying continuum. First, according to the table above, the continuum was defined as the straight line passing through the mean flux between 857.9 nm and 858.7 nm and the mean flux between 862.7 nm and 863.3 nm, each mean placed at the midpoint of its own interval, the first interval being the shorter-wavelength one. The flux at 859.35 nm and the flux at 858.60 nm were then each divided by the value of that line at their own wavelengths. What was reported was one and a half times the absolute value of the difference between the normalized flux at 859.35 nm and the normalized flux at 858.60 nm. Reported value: 0.04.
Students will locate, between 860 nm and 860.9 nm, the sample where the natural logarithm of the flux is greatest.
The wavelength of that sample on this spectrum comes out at 860.70 nm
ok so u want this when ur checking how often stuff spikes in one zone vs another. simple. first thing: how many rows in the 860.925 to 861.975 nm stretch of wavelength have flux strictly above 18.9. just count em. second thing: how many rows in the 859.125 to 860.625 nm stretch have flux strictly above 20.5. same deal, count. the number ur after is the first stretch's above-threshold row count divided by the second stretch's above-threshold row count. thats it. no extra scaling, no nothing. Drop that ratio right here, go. 2.5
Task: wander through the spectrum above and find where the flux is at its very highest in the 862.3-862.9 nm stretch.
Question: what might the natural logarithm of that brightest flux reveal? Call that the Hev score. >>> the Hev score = 3.20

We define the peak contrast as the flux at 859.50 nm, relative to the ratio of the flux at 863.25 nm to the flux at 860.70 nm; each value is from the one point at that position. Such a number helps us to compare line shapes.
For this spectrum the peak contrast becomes 21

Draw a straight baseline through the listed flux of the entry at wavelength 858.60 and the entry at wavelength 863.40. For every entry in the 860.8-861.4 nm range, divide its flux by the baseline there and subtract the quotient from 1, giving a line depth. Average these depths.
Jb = 0.10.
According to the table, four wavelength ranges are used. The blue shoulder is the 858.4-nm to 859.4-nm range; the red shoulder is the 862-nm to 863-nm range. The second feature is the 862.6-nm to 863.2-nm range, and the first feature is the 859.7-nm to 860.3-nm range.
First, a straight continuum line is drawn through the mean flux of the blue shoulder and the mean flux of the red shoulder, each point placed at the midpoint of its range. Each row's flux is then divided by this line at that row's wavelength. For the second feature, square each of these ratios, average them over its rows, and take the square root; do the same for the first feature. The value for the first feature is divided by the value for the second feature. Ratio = 0.99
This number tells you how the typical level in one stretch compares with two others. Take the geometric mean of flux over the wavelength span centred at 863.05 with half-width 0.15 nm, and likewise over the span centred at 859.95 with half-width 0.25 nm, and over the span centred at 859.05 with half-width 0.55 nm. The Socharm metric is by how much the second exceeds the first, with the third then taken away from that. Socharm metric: -17.5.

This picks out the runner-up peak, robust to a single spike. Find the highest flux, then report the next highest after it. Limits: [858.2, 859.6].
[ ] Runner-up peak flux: 19.67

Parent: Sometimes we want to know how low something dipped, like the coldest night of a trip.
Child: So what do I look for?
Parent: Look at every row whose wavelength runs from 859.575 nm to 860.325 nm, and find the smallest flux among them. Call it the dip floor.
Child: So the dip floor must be 14.72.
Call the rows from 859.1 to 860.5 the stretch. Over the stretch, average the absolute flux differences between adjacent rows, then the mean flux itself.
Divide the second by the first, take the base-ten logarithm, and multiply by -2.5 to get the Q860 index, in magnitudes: -1.7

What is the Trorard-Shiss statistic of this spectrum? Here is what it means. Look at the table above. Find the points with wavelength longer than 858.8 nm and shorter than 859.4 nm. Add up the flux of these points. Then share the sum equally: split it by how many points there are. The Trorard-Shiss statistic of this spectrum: 18.4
